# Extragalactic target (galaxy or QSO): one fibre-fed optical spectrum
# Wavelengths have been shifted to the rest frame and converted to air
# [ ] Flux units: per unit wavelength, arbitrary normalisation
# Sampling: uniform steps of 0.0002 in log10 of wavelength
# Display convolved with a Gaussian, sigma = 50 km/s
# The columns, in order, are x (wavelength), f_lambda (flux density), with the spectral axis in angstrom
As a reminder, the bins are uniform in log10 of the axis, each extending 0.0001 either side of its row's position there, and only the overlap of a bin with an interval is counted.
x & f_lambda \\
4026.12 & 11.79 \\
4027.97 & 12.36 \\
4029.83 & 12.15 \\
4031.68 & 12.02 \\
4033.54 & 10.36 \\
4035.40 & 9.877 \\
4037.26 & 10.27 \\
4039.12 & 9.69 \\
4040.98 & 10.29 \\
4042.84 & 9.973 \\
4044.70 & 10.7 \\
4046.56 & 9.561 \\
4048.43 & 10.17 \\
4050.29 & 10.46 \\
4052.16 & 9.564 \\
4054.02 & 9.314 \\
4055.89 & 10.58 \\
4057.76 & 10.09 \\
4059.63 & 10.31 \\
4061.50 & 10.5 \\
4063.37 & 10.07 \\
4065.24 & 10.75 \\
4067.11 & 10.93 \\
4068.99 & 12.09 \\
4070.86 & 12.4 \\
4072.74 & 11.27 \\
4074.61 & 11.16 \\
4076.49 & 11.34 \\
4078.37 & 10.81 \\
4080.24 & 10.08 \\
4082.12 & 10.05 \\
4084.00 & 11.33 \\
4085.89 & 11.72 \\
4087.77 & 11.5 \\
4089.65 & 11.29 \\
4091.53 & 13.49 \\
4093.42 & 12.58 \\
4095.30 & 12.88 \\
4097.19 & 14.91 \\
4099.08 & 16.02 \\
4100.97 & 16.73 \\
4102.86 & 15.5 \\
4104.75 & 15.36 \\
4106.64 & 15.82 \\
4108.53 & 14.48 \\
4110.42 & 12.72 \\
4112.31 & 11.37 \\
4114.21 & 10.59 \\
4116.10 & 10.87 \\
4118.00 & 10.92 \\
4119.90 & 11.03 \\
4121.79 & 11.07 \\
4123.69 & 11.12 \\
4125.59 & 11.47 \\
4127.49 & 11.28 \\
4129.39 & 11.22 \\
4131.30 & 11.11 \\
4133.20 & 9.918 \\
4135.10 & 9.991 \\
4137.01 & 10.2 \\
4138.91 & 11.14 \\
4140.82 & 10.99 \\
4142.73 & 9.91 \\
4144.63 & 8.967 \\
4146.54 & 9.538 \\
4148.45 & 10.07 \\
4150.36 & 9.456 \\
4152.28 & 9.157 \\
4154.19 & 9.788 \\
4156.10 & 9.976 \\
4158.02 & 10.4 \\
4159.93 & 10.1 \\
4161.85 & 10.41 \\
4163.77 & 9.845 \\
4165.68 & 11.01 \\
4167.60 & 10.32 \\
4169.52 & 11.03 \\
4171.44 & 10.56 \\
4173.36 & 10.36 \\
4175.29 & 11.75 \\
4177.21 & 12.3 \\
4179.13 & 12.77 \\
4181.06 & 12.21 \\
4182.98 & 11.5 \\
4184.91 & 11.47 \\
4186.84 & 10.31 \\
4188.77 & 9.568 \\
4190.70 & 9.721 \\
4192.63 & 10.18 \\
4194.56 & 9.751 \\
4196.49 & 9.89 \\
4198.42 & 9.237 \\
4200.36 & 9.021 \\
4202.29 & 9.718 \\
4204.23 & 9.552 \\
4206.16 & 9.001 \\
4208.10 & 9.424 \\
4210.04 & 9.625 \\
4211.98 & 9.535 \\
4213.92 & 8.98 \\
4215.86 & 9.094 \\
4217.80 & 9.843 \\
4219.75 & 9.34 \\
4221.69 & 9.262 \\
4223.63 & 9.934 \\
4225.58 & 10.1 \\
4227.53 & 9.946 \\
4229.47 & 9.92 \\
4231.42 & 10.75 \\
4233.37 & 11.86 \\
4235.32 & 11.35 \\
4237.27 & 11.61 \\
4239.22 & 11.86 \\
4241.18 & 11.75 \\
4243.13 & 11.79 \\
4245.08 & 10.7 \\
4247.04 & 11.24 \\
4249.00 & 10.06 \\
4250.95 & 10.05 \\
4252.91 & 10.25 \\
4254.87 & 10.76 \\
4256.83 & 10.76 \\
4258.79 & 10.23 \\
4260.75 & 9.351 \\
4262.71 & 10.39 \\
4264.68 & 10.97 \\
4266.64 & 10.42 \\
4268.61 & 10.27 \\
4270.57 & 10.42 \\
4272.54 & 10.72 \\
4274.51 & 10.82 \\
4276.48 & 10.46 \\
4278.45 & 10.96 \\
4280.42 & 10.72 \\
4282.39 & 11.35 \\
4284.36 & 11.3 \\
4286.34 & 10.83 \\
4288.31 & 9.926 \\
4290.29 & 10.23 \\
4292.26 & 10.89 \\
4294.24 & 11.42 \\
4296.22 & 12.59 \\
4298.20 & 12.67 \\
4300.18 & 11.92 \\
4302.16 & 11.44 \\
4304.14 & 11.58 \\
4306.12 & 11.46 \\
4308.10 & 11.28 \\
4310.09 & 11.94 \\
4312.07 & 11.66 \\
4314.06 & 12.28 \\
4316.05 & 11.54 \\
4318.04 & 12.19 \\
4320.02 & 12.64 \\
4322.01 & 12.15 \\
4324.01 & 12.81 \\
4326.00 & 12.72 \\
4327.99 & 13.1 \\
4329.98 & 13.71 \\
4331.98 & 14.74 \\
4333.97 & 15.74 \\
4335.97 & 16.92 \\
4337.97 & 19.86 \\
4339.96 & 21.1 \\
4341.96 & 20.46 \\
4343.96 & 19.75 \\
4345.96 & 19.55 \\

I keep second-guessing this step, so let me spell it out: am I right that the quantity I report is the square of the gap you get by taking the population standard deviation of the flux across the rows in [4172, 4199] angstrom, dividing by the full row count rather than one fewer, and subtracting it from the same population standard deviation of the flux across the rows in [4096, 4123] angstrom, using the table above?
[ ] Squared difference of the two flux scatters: 1.28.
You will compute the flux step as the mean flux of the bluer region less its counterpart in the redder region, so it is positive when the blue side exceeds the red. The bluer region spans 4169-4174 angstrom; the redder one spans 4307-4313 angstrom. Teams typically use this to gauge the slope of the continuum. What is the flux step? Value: -1.0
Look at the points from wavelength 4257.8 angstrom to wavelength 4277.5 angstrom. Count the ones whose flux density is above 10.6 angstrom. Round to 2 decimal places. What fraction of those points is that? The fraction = 0.30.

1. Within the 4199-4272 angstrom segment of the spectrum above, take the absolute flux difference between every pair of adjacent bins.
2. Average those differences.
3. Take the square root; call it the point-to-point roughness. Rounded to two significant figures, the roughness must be 0.66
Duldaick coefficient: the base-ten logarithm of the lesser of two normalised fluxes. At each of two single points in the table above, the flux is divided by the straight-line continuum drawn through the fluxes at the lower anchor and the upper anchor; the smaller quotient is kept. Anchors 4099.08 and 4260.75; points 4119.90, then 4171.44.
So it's -0.14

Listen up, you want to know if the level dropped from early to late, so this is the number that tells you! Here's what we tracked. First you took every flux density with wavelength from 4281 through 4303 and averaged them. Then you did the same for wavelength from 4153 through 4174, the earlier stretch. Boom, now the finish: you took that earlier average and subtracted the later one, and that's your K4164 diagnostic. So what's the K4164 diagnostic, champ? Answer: -1.0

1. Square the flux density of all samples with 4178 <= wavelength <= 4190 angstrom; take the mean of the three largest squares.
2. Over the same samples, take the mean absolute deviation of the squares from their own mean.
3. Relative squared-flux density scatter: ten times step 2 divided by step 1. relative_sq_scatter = 1.4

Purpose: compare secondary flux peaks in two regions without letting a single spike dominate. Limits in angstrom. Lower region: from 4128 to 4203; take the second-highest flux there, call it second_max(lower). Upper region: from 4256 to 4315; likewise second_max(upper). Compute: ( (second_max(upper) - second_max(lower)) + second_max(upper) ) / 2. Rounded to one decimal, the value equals 6.4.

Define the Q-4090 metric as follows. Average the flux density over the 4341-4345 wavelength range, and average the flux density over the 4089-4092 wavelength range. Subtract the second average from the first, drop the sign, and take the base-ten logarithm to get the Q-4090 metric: 0.9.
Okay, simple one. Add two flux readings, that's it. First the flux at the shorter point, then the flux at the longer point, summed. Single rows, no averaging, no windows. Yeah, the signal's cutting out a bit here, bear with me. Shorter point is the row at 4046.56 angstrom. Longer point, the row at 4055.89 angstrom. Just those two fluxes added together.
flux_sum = 20.1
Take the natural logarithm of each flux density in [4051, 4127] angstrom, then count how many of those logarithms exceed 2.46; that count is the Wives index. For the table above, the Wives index 14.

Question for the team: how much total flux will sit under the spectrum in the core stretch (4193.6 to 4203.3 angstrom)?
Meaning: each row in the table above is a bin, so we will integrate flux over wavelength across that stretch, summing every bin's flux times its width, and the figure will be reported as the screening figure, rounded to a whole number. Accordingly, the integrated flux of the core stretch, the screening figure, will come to 92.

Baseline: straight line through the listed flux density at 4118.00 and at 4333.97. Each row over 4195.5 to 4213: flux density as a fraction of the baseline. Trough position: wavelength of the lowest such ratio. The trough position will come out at 4206.16 angstrom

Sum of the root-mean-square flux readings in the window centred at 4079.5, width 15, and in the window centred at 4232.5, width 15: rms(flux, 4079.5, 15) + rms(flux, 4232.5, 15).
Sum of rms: 22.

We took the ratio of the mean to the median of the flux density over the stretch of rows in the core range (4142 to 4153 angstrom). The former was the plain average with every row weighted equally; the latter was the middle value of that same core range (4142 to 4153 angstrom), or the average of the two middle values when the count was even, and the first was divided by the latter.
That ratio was 1.00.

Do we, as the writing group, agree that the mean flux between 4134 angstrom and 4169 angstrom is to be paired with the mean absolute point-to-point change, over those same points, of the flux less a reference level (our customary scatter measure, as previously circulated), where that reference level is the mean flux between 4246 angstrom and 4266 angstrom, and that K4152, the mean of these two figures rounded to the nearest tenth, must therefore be 5.3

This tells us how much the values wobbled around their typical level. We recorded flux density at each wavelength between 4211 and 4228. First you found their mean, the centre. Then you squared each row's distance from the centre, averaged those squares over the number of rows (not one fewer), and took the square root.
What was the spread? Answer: 0.39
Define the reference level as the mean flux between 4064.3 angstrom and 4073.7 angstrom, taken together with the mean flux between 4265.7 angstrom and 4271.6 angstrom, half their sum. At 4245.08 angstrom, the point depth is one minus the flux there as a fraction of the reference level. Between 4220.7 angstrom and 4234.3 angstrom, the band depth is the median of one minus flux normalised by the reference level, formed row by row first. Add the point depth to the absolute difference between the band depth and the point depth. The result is 0.090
